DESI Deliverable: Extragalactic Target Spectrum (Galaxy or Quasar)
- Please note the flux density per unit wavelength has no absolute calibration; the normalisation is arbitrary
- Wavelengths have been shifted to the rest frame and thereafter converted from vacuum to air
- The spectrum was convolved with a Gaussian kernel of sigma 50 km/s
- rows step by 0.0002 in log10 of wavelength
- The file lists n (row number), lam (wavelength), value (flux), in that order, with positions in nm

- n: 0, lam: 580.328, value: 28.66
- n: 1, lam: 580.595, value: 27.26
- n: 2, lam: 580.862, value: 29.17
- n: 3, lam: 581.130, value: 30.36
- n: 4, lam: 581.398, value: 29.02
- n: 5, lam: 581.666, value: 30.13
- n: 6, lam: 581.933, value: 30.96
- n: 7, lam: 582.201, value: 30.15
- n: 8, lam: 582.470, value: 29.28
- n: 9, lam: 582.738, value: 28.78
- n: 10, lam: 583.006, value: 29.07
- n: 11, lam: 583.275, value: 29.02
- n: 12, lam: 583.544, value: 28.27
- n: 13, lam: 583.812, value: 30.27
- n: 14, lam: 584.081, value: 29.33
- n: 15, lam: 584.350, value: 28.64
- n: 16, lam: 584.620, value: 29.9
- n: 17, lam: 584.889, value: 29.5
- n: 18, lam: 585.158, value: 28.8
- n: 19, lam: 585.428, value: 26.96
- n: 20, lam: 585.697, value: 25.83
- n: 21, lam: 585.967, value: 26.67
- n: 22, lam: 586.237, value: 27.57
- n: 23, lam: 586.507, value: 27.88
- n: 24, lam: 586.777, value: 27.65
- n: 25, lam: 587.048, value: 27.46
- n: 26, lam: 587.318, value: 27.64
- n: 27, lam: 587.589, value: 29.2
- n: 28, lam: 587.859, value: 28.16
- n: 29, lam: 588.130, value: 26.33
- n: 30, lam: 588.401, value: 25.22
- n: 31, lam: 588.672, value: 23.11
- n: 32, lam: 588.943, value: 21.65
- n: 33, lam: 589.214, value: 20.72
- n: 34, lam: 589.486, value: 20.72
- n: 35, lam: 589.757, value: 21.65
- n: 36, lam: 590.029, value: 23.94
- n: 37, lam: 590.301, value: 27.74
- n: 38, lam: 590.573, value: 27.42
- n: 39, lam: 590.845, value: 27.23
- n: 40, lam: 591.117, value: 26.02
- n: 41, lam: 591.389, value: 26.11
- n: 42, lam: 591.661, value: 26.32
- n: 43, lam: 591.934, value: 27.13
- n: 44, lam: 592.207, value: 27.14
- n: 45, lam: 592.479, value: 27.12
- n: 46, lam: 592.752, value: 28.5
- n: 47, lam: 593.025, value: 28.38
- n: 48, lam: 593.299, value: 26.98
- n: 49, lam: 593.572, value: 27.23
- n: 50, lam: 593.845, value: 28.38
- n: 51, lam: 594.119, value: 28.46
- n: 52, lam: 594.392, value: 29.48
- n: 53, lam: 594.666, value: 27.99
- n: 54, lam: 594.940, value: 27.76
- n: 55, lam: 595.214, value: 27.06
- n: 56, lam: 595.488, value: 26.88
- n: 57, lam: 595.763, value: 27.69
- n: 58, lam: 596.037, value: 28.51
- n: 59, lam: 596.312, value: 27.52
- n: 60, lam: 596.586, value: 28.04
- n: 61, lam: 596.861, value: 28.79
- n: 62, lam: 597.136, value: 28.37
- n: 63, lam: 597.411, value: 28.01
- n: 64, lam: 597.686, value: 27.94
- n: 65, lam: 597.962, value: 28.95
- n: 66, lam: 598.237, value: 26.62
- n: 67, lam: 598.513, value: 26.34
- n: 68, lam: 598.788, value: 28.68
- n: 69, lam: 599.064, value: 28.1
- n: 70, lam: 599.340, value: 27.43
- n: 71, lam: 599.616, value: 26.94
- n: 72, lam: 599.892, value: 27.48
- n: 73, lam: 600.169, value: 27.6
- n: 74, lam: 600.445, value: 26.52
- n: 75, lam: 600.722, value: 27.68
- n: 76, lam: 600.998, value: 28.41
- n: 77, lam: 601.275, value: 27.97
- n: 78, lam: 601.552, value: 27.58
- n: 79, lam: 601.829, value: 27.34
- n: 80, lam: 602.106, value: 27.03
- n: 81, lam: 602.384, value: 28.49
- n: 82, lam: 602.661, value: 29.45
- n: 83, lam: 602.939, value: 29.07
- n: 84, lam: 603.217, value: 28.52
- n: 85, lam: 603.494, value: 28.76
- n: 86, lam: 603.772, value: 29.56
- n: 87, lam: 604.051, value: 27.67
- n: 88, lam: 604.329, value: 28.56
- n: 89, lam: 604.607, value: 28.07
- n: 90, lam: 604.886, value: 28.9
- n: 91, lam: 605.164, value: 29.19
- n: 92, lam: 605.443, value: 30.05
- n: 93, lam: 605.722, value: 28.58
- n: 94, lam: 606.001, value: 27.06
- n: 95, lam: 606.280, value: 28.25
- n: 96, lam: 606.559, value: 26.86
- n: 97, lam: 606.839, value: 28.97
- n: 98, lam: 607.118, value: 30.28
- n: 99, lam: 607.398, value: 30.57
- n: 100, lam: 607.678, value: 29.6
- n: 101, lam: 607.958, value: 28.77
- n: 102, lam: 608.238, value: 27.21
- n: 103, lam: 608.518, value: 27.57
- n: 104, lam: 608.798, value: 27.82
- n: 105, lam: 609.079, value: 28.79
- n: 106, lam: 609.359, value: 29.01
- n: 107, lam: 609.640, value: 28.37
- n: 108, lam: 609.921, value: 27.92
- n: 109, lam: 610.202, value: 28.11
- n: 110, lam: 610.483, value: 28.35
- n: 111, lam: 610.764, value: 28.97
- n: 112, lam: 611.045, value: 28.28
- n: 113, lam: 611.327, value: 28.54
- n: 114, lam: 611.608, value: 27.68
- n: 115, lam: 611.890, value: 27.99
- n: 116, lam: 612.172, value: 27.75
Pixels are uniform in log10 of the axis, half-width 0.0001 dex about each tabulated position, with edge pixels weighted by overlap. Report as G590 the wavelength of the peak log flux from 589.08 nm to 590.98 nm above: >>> 590.301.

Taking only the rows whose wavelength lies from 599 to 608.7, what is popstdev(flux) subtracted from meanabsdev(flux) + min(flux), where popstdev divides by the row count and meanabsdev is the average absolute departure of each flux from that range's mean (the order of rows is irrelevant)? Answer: 26.4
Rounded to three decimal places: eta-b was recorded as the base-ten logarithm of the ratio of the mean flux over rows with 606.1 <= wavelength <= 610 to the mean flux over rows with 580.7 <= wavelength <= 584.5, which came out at -0.013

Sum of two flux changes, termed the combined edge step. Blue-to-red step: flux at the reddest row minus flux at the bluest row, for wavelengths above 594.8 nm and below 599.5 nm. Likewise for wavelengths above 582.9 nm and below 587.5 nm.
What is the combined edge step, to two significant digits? -1.8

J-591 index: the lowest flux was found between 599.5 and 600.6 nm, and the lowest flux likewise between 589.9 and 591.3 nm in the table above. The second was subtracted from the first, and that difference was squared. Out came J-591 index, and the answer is 6.7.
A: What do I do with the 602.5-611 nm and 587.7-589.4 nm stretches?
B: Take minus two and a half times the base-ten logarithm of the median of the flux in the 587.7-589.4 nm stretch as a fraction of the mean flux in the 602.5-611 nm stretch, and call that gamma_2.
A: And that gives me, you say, 0.184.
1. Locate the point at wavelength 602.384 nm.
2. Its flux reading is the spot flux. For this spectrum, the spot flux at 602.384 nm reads 28.49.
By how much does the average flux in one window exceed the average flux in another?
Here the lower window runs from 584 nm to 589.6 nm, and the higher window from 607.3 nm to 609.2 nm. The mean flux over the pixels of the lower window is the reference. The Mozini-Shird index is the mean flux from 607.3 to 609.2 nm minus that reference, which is 2.0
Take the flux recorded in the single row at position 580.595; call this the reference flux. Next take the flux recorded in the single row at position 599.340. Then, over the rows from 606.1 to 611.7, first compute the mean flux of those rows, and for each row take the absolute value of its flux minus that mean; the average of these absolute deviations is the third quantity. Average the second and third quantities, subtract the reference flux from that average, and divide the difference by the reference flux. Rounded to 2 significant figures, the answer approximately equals -0.48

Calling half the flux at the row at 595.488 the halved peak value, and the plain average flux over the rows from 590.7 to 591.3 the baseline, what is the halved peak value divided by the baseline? 0.505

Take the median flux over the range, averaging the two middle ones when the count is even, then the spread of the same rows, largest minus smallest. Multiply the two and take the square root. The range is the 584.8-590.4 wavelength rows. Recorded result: 15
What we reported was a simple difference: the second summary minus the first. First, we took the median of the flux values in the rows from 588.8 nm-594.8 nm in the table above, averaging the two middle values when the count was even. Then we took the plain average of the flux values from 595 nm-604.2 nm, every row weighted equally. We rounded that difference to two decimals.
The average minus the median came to 0.77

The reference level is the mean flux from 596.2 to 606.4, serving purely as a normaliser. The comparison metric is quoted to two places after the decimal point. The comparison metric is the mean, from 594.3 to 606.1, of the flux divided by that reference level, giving 1.00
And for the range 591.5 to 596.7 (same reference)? 0.99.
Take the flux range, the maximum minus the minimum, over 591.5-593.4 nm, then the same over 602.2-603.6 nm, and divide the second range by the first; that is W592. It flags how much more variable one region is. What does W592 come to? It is 0.44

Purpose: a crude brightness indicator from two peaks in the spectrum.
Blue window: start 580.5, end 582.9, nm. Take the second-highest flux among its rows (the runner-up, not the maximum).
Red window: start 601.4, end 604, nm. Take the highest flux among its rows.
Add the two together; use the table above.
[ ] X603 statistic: 59.9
